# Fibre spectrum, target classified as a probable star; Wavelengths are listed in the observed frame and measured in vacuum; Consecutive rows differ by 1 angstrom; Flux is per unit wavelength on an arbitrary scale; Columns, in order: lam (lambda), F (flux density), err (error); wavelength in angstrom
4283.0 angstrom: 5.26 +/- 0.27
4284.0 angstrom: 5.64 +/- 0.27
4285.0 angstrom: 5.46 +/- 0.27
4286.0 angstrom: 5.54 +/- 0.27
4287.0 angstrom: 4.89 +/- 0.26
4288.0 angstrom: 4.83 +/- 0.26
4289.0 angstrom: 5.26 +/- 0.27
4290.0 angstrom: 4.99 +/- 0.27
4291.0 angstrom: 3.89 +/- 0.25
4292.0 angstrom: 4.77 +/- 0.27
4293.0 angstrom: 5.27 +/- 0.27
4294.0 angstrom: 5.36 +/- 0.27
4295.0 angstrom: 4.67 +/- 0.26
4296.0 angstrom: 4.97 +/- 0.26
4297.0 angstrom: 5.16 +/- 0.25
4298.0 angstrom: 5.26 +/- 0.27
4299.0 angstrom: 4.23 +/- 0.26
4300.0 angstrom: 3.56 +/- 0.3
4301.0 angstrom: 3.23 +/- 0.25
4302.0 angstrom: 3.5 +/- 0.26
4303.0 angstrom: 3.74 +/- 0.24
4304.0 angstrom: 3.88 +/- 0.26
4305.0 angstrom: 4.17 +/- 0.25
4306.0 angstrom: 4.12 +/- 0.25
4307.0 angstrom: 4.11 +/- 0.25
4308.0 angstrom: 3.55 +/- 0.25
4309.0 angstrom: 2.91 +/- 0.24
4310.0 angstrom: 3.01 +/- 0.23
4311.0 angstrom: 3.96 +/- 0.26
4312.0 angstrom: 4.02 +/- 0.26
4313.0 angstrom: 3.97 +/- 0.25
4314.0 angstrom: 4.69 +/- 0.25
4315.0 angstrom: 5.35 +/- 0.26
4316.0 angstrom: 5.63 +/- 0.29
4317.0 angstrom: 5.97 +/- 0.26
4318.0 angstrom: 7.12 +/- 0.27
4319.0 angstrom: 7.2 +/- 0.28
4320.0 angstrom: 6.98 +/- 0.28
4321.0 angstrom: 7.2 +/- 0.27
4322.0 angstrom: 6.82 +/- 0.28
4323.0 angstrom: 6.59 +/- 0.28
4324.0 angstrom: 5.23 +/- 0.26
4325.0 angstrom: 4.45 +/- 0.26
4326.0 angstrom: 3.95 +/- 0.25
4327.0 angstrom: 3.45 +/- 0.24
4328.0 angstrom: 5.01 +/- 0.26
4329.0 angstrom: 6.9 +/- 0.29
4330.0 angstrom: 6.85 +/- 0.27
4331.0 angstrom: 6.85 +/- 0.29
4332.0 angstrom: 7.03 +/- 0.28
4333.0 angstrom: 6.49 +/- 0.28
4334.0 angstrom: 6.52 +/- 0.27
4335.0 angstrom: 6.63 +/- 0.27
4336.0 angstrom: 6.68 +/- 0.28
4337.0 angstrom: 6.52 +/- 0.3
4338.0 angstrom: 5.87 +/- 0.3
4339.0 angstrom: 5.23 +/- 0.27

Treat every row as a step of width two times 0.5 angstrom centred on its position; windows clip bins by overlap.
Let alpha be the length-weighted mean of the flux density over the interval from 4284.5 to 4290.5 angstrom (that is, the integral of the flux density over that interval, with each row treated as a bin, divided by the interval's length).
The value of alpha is 5.2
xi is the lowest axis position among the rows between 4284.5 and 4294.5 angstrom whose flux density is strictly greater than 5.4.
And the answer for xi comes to 4285.0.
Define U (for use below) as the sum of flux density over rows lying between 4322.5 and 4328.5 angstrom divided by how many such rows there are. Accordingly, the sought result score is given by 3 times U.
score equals 14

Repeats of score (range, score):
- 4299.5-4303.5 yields 11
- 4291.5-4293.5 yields 15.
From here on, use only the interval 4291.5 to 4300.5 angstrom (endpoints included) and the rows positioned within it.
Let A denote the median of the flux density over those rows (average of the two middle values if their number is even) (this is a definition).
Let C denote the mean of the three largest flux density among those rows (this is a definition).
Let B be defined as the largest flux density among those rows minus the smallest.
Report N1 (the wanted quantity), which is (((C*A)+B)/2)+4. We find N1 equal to 18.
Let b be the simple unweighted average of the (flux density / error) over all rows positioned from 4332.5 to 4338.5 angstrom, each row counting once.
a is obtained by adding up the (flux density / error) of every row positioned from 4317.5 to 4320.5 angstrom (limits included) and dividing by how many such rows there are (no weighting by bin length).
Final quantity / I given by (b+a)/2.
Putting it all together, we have 24.3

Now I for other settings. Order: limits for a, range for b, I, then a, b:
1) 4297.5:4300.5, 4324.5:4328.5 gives 16.3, 15.9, 16.6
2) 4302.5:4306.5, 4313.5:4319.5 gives 19.1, 15.9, 22.3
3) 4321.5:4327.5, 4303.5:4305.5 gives 17.5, 19.2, 15.8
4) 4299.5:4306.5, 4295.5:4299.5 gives 16.7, 14.6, 18.9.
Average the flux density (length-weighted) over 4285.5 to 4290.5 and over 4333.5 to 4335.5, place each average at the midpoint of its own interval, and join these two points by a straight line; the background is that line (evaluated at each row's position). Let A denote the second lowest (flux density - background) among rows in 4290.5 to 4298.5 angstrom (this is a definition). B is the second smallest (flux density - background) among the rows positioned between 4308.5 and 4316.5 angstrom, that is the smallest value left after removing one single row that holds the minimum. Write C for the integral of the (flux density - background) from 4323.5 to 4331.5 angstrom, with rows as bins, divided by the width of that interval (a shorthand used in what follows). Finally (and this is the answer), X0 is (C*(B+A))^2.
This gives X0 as 12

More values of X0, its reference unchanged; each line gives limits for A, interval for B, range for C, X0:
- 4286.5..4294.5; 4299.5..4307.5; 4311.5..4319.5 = 1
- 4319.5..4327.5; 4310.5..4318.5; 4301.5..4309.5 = 65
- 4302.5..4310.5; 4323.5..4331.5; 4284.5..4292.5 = 1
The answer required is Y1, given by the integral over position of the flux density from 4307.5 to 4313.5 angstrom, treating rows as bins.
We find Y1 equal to 21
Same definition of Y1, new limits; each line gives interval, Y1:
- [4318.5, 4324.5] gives 40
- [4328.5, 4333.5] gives 34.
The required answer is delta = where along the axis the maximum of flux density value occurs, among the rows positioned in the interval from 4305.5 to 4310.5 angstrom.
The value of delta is 4306.0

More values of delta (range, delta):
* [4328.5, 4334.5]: 4332.0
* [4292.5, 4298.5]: 4294.0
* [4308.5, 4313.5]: 4312.0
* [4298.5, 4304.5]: 4299.0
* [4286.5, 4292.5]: 4289.0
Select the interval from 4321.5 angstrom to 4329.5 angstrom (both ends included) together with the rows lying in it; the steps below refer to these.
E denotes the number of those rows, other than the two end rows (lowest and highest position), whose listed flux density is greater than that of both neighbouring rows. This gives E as 0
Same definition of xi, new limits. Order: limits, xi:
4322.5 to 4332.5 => 4323.0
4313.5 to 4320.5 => 4316.0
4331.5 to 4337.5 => 4332.0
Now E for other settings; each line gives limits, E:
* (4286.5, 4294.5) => 1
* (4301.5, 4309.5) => 1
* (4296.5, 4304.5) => 1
